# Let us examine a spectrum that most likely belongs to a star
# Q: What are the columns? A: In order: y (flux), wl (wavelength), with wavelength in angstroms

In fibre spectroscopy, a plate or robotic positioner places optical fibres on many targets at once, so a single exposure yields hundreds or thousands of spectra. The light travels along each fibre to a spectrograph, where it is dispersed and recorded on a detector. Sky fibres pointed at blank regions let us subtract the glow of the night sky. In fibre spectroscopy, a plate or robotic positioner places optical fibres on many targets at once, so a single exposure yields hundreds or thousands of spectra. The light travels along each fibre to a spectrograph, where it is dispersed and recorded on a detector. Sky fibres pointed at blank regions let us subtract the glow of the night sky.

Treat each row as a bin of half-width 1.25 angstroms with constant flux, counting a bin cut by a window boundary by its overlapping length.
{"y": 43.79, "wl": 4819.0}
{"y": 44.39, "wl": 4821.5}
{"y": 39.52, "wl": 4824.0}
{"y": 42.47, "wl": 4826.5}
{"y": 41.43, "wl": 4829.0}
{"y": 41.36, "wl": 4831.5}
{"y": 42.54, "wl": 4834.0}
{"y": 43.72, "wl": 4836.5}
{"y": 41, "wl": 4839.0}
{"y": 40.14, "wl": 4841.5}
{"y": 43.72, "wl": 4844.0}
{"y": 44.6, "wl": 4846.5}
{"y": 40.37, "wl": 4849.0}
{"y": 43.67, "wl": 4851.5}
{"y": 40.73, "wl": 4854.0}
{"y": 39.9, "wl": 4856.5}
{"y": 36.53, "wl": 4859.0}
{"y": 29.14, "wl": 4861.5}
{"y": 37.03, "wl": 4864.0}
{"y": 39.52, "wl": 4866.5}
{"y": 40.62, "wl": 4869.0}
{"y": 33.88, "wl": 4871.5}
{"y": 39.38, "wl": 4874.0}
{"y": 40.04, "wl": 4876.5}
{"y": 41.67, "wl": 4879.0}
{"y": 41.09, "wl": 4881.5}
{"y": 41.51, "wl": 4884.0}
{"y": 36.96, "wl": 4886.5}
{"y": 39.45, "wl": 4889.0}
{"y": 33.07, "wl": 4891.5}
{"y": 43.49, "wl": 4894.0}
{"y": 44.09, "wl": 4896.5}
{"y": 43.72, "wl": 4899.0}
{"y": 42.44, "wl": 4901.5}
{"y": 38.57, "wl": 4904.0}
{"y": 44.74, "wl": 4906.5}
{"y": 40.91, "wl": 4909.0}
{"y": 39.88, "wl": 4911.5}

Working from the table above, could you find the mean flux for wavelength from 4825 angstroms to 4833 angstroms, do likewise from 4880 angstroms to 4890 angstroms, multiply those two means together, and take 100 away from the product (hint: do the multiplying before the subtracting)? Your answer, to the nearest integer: 1560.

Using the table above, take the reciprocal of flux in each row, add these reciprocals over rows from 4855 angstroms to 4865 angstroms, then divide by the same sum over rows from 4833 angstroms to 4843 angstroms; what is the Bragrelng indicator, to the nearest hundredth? 1.19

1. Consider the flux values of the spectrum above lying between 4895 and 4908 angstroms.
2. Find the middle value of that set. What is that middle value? 43.7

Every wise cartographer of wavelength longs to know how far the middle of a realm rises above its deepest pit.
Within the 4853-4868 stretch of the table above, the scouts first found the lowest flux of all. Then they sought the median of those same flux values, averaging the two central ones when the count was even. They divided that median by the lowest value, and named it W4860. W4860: 1.31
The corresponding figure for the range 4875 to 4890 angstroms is 1.10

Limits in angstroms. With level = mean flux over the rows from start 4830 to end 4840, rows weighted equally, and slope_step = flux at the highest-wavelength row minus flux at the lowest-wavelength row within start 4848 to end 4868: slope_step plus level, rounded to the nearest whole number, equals 41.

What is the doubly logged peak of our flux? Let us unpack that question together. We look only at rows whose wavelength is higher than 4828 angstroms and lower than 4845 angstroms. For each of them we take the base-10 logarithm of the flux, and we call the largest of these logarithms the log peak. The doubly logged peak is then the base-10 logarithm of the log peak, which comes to 0.215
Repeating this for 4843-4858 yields 0.217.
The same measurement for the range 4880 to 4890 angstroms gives 0.209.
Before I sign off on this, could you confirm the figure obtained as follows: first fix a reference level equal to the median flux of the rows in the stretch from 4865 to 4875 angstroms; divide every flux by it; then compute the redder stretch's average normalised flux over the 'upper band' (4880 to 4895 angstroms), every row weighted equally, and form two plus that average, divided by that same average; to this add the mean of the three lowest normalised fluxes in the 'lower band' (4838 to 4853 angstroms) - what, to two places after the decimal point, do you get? 4.04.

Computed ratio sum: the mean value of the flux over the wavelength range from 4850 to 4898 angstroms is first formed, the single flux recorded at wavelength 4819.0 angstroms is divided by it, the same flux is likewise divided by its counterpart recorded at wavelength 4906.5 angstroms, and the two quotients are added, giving 2.100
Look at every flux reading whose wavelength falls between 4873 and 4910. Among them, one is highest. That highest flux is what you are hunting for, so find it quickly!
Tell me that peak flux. 44.74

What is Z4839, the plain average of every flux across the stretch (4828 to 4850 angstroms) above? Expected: 42.1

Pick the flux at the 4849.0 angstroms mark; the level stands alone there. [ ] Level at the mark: 40.37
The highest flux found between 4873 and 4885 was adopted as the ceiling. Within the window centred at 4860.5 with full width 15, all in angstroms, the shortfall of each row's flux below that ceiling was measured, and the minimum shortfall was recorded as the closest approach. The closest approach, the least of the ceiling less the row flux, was 1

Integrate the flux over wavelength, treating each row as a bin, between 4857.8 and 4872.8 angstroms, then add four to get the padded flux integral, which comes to 546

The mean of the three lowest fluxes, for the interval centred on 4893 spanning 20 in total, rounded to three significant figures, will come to 36.5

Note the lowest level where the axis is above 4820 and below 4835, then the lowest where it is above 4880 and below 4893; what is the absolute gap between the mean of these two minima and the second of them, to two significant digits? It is 3.2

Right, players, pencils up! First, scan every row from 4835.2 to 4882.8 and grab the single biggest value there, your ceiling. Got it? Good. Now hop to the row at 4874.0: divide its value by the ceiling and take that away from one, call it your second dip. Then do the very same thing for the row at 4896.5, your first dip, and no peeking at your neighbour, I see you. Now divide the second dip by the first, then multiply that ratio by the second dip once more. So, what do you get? 1.20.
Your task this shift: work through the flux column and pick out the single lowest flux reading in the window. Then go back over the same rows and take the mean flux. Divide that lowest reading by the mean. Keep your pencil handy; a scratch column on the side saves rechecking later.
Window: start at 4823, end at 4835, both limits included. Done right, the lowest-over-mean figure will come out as 0.953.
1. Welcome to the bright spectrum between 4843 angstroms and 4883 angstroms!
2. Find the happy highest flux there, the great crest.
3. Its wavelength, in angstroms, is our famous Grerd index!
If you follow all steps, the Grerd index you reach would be 4846.5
